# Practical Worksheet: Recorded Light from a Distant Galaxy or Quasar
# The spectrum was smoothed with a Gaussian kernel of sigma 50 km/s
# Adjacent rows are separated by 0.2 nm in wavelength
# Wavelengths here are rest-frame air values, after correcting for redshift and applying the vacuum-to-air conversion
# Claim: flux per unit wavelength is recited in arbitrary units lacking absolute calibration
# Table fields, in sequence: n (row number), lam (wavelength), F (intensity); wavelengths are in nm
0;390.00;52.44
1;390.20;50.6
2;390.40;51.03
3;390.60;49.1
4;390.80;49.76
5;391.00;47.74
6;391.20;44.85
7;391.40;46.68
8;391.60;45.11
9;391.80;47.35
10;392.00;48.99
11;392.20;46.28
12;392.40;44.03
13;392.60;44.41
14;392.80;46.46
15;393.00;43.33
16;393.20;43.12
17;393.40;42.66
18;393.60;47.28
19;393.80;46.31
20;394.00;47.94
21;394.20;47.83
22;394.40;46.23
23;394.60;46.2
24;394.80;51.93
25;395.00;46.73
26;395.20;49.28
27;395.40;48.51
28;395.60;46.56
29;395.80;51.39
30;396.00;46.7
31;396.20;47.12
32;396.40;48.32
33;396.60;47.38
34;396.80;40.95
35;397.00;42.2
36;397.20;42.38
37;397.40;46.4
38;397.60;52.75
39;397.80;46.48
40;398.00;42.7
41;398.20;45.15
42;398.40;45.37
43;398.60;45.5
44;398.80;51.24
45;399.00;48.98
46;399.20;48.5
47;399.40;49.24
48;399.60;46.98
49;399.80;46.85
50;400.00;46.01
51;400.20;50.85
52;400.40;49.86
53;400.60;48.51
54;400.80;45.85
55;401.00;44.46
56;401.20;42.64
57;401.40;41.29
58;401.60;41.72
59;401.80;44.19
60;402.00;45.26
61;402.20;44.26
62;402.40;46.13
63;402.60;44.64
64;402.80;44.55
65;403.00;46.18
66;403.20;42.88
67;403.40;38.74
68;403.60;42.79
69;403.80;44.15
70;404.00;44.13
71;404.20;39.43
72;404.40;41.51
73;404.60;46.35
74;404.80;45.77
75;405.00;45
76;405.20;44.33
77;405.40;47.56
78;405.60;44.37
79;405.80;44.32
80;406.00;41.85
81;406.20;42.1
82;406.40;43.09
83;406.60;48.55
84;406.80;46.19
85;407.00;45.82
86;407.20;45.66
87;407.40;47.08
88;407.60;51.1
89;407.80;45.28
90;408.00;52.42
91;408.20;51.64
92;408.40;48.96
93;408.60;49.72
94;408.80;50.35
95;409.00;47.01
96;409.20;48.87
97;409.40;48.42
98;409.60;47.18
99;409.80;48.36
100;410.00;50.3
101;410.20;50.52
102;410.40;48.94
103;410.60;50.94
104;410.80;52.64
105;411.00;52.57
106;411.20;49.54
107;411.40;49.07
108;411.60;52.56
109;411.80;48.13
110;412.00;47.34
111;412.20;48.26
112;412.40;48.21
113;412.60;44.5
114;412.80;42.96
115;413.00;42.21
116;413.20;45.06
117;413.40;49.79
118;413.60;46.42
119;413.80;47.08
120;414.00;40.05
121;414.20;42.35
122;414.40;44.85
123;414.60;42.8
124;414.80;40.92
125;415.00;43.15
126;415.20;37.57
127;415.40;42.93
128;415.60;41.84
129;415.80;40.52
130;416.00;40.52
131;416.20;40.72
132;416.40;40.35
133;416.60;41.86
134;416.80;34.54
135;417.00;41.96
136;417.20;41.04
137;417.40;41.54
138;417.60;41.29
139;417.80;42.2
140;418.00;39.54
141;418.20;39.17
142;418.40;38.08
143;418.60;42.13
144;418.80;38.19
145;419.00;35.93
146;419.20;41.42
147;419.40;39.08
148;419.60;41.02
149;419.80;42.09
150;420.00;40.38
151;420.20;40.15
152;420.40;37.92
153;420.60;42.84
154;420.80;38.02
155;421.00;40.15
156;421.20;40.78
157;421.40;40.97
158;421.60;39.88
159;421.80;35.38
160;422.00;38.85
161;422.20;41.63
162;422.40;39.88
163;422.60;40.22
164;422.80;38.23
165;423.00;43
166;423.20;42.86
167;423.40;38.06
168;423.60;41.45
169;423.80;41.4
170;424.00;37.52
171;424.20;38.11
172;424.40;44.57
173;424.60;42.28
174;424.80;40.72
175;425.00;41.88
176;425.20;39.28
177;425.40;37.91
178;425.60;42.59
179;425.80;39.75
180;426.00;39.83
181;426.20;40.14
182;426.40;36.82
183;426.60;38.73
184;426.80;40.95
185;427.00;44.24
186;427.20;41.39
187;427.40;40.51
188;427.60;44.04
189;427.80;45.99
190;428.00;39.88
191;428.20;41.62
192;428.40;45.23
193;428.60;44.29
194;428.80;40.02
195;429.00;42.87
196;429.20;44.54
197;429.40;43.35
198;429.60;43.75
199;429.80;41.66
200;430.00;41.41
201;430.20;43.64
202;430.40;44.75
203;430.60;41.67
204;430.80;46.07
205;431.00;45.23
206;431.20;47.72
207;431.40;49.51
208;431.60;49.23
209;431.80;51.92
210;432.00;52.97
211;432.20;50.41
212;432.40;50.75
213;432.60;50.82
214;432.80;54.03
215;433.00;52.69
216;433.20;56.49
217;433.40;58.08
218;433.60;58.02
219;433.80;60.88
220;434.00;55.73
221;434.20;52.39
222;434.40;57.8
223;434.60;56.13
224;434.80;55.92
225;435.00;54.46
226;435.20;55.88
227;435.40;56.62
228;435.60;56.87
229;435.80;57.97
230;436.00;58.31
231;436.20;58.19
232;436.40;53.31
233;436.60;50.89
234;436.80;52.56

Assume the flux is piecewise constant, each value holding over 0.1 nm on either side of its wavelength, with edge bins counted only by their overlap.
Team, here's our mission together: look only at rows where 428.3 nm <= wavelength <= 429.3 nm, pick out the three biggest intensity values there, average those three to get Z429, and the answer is 45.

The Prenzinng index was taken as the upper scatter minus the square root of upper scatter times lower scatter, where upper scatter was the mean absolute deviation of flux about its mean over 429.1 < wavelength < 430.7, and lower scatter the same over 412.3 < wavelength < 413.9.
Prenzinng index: -0.41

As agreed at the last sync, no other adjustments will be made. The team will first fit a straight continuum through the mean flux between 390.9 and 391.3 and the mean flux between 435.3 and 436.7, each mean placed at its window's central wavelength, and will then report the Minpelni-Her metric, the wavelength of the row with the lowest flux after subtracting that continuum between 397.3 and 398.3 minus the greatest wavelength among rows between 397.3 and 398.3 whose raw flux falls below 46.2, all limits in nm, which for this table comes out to -0.20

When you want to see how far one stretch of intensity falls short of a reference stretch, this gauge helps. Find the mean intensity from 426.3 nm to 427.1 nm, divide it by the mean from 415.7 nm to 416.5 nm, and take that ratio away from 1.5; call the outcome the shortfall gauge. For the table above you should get 0.51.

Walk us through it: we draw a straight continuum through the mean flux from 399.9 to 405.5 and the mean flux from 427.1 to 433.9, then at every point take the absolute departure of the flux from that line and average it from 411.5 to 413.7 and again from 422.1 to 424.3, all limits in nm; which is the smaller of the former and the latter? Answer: 2.69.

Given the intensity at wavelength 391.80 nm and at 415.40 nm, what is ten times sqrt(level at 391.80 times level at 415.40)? 451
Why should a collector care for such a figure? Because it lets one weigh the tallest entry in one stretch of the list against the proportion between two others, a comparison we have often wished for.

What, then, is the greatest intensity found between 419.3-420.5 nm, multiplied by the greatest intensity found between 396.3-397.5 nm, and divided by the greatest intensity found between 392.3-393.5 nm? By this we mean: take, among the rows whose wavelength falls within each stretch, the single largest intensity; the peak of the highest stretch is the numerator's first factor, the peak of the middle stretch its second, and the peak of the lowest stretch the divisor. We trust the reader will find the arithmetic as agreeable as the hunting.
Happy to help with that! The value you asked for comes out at 43.8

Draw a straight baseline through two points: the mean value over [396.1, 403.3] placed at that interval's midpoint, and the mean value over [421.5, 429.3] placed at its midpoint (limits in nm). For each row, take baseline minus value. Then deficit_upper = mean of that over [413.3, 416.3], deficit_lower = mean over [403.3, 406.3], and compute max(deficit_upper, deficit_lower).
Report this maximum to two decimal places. 1.45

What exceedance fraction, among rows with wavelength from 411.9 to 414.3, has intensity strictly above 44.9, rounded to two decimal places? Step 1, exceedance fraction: 0.58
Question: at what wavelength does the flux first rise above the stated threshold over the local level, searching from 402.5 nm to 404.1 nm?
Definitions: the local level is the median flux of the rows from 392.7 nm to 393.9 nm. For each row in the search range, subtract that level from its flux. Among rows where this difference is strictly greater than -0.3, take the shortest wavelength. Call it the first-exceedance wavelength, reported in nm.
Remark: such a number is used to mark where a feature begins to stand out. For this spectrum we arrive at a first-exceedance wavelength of 402.60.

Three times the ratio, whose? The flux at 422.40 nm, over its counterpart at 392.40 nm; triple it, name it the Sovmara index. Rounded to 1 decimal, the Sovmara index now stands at 2.7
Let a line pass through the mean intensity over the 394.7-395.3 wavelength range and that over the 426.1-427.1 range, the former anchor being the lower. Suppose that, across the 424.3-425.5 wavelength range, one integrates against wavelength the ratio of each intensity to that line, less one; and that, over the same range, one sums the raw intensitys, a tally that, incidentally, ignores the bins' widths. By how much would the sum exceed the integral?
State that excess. 247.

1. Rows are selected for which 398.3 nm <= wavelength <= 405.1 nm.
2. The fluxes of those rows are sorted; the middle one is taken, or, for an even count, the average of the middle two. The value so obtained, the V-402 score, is 45.3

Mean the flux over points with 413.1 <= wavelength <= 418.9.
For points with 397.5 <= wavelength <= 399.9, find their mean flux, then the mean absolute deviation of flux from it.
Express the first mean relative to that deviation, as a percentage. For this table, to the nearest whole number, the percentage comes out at 1877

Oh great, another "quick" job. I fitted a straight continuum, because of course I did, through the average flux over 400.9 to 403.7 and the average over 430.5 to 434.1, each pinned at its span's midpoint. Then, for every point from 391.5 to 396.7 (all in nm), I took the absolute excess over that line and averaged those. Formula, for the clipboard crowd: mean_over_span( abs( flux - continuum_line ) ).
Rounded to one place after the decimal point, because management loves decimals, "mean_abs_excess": 5.5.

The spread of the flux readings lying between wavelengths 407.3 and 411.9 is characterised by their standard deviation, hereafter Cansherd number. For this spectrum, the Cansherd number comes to 2.0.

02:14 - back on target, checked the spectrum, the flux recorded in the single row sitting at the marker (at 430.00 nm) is 41.41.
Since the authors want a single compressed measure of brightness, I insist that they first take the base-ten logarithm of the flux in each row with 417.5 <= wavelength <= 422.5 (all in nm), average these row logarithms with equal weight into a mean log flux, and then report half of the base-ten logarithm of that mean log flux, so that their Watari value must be 0.102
